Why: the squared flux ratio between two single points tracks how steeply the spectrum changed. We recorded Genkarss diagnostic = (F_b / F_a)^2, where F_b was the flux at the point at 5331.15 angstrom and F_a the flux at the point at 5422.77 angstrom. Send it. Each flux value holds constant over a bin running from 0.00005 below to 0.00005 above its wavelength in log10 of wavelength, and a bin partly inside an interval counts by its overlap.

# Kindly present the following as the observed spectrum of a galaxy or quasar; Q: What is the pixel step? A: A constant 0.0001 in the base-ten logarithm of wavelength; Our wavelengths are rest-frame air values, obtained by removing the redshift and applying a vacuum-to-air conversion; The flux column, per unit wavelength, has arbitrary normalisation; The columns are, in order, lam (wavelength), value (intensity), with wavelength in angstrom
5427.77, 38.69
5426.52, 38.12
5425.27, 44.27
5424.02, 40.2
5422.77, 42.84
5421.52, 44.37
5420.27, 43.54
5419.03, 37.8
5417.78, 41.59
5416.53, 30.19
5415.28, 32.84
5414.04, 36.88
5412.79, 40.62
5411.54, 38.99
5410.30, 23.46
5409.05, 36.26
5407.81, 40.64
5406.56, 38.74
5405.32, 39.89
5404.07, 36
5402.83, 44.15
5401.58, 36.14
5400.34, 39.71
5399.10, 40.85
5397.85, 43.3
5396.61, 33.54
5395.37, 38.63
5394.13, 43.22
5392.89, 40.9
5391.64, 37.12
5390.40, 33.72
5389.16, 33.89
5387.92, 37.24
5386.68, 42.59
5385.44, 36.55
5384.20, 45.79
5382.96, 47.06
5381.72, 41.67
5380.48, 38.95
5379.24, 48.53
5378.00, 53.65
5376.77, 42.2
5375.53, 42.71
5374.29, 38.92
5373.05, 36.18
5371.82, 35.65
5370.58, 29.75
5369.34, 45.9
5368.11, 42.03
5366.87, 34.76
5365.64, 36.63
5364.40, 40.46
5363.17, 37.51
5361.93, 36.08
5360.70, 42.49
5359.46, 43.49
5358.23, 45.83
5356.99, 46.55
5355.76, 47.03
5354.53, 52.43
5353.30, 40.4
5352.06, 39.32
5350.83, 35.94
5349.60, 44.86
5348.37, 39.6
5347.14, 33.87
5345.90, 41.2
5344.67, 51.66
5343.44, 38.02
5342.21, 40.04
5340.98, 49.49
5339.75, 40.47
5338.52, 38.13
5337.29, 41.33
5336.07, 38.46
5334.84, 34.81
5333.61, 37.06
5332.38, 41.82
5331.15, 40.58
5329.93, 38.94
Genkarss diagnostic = 0.90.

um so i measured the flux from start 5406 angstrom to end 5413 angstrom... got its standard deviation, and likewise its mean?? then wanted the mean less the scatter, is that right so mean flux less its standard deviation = 30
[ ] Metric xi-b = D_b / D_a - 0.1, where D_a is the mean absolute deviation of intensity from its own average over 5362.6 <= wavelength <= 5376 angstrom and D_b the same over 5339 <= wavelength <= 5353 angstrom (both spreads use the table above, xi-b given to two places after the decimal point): 1.07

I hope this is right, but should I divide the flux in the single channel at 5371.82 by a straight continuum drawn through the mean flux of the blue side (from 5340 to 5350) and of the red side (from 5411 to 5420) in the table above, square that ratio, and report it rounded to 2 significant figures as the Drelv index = 0.78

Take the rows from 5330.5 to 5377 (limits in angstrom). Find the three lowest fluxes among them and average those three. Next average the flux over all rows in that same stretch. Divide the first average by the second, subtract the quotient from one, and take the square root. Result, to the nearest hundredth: 0.44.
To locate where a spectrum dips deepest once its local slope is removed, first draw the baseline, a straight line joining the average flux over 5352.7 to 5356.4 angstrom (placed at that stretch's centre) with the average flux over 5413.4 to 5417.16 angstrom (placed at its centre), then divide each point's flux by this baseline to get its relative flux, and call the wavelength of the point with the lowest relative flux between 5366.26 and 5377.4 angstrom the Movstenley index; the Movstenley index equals 5370.58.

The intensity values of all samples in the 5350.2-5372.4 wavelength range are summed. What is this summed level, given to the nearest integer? 732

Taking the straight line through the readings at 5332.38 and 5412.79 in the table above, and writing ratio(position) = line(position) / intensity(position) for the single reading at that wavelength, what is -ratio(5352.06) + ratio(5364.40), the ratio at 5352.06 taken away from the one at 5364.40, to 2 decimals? -0.03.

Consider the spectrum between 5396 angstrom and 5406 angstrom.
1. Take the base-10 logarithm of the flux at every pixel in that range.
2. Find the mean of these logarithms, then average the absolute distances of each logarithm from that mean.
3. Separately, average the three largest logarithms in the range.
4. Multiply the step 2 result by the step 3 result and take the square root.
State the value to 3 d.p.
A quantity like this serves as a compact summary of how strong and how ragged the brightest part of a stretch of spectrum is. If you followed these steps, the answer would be 0.234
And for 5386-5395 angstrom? 0.246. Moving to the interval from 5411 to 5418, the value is 0.265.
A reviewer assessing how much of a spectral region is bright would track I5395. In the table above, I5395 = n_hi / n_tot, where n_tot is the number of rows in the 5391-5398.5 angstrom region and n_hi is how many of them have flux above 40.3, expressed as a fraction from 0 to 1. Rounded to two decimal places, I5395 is 0.50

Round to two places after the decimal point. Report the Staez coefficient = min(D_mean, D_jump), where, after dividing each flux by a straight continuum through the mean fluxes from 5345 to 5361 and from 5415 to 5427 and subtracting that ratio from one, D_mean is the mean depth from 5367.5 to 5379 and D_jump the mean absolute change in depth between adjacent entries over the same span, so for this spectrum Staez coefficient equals 0.02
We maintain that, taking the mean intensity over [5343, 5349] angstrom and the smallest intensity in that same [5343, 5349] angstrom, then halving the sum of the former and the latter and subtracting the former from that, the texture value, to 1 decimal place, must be -3.5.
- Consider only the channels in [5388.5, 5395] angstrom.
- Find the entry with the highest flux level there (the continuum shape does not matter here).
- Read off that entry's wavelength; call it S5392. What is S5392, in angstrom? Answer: 5394.13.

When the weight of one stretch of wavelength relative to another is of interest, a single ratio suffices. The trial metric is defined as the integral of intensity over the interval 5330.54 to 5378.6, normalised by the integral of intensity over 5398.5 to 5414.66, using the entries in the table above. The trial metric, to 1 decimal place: 3.2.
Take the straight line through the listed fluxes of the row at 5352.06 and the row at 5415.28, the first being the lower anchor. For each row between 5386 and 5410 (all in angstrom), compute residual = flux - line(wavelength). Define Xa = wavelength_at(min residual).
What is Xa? 5390.40 angstrom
